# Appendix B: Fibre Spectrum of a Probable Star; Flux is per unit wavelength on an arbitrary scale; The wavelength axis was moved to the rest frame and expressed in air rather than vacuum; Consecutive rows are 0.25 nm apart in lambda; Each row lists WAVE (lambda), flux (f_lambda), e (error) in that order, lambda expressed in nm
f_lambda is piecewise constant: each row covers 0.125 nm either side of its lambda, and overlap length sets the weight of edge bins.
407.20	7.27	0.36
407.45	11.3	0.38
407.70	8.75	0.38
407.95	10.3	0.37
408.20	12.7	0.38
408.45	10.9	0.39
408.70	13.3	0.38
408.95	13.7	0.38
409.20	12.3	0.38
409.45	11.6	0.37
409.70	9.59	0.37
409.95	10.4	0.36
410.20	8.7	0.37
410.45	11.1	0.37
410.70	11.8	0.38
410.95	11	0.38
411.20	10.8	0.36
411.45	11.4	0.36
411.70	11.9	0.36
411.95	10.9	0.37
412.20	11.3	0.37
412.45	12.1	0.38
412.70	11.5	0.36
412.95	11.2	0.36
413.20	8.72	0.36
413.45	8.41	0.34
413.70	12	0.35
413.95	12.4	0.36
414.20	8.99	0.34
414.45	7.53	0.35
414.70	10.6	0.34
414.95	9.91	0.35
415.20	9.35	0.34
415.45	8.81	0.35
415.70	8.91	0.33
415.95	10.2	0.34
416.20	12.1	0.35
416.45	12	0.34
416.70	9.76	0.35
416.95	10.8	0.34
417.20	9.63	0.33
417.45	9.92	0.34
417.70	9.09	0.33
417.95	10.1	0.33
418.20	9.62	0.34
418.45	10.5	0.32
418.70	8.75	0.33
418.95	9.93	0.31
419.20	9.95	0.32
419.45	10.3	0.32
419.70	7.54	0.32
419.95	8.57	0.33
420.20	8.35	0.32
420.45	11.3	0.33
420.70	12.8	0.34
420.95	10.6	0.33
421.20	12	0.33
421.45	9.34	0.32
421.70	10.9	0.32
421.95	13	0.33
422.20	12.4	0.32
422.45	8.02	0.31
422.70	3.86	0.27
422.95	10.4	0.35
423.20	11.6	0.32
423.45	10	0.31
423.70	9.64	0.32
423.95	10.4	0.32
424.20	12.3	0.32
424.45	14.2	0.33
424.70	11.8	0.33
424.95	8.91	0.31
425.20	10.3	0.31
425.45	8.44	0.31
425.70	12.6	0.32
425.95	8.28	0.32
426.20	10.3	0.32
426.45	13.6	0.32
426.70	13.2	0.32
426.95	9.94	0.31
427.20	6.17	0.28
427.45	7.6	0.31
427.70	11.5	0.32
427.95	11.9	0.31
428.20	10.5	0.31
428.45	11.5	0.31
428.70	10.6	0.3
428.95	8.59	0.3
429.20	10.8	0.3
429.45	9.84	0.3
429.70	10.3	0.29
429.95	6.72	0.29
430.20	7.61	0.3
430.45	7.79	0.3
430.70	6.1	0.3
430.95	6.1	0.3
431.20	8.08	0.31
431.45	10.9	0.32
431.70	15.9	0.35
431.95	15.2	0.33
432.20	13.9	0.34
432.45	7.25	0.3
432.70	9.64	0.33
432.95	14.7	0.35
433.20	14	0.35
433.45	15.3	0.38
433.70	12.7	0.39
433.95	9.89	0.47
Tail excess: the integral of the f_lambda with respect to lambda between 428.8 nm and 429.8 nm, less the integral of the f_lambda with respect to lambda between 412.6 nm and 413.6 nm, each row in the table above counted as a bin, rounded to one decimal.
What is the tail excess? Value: -0.1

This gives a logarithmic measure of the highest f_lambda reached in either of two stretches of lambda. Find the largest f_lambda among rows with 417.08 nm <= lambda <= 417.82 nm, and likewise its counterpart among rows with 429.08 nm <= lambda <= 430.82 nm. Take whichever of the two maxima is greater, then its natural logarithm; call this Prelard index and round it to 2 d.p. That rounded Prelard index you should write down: 2.38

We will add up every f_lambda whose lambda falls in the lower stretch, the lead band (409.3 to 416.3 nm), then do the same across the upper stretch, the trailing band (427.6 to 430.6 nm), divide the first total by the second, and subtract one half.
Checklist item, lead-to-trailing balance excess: 2.0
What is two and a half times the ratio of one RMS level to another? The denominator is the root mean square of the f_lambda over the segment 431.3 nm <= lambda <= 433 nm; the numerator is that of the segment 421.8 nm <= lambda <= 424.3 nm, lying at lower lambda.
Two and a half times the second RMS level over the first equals 2.04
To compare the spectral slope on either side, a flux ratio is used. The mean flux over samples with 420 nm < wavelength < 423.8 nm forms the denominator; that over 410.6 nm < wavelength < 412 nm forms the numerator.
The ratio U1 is 1.10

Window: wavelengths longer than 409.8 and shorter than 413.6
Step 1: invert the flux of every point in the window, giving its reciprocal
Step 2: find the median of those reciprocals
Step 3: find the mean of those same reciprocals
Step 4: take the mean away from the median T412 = -0.0042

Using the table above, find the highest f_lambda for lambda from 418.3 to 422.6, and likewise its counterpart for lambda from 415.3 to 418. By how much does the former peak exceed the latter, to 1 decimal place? 0.9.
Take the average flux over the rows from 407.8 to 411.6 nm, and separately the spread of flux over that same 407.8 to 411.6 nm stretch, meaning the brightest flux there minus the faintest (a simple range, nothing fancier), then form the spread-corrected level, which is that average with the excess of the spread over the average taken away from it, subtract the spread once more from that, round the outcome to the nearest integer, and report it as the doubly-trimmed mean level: 13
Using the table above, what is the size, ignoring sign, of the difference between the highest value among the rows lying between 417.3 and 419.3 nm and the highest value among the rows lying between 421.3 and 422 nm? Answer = 2.5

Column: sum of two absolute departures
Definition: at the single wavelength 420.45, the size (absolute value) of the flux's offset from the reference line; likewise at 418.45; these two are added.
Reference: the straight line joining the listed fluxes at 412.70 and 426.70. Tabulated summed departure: 2.8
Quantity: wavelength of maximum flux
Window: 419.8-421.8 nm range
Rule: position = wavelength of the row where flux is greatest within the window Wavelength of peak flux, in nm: 420.70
